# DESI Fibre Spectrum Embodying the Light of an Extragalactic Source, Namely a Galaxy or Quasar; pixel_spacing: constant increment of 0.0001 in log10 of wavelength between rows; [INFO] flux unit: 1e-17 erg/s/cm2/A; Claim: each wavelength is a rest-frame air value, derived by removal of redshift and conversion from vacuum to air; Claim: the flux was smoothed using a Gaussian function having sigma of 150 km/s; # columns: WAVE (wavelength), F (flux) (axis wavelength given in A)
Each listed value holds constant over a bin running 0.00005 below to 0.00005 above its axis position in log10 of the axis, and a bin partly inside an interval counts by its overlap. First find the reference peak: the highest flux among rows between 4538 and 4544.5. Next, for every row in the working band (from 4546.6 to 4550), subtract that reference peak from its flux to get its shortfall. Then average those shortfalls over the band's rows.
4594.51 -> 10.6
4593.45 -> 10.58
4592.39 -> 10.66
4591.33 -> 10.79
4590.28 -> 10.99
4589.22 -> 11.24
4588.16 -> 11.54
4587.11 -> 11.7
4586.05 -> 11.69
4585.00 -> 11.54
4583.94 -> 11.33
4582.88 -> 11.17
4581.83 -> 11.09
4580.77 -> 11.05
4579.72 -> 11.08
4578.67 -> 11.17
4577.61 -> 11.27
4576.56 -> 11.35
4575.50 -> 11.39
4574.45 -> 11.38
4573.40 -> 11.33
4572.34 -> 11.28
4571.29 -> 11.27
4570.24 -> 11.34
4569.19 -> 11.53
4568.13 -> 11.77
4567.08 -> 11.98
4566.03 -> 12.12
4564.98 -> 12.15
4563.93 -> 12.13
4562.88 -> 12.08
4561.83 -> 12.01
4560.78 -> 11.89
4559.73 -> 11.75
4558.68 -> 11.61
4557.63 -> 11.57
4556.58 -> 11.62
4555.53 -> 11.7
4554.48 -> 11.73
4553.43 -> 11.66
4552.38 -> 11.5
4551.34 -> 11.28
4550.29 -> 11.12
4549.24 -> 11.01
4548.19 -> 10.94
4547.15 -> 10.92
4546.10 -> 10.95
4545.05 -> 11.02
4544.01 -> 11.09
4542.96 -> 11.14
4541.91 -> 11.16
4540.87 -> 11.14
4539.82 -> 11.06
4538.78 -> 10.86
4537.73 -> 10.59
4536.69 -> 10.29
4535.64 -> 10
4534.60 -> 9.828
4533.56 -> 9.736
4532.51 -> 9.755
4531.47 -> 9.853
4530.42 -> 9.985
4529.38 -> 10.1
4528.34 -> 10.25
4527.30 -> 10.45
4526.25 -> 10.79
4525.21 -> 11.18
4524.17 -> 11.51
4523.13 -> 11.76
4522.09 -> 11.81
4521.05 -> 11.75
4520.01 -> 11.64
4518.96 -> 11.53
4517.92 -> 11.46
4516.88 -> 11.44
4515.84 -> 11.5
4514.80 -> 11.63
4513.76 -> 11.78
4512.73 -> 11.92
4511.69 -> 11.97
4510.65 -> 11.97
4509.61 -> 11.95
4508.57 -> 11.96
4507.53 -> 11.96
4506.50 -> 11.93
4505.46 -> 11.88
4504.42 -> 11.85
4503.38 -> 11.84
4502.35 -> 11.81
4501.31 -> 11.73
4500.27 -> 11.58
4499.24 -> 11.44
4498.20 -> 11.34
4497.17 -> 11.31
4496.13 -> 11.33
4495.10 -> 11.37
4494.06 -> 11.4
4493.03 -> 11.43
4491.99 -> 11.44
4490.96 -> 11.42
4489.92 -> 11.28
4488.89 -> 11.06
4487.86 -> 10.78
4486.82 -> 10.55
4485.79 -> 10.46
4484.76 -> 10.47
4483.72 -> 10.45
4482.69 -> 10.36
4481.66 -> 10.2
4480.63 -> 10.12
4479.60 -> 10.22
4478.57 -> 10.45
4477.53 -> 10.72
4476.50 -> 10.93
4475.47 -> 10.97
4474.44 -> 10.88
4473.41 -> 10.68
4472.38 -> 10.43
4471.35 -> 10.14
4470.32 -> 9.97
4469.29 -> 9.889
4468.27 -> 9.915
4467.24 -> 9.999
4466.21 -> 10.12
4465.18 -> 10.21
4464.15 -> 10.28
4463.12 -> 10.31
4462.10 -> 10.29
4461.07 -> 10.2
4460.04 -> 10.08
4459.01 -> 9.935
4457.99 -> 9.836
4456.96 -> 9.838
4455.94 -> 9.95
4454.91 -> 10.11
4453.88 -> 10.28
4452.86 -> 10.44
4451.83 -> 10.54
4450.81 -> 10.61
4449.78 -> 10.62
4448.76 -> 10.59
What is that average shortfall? -0.2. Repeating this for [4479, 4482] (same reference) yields -1.0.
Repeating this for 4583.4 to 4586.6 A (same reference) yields 0.4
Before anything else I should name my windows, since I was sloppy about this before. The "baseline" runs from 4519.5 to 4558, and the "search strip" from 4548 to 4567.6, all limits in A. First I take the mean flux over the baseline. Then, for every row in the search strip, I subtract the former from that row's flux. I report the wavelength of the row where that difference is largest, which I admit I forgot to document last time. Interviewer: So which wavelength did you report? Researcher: 4564.98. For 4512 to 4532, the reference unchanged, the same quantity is 4512.73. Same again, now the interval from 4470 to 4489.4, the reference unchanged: 4488.89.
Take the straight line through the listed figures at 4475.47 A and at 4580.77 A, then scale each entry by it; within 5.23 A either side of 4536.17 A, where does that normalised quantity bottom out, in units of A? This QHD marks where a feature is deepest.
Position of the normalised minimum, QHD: 4533.56 A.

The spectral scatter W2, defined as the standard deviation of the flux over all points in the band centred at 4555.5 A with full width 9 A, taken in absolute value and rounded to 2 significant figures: 0.14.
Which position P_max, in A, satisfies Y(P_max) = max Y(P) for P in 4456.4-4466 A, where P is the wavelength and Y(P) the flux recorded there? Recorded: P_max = 4463.12 A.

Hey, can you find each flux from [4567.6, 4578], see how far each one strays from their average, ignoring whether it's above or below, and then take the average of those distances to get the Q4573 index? 0.10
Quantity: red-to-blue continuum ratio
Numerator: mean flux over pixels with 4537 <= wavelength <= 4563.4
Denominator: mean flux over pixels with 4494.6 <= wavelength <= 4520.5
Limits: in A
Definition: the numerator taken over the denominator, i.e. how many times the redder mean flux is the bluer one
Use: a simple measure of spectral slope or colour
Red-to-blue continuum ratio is 0.97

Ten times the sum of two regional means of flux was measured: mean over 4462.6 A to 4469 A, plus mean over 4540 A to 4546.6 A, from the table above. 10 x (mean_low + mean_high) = 212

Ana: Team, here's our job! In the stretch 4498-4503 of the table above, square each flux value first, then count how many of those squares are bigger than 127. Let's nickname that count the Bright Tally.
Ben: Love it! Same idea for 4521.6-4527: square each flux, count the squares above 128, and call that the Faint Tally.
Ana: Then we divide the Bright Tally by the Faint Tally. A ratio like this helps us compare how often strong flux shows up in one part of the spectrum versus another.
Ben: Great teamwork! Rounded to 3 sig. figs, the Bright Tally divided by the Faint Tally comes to 1.67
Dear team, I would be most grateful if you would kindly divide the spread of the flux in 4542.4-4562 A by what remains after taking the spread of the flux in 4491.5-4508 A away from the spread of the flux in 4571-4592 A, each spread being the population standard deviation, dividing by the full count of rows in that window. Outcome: -25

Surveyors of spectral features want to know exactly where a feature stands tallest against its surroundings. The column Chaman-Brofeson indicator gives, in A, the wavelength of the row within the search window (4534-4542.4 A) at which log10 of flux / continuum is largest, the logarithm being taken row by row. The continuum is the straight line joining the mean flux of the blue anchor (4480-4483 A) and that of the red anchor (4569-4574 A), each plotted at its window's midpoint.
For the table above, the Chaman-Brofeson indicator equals 4541.91 A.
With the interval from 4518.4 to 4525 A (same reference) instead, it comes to 4522.09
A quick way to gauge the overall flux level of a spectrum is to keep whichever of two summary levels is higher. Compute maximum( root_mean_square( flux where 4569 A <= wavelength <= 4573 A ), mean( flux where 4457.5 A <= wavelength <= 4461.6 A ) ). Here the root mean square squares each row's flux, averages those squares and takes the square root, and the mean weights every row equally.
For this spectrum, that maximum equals 11.4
